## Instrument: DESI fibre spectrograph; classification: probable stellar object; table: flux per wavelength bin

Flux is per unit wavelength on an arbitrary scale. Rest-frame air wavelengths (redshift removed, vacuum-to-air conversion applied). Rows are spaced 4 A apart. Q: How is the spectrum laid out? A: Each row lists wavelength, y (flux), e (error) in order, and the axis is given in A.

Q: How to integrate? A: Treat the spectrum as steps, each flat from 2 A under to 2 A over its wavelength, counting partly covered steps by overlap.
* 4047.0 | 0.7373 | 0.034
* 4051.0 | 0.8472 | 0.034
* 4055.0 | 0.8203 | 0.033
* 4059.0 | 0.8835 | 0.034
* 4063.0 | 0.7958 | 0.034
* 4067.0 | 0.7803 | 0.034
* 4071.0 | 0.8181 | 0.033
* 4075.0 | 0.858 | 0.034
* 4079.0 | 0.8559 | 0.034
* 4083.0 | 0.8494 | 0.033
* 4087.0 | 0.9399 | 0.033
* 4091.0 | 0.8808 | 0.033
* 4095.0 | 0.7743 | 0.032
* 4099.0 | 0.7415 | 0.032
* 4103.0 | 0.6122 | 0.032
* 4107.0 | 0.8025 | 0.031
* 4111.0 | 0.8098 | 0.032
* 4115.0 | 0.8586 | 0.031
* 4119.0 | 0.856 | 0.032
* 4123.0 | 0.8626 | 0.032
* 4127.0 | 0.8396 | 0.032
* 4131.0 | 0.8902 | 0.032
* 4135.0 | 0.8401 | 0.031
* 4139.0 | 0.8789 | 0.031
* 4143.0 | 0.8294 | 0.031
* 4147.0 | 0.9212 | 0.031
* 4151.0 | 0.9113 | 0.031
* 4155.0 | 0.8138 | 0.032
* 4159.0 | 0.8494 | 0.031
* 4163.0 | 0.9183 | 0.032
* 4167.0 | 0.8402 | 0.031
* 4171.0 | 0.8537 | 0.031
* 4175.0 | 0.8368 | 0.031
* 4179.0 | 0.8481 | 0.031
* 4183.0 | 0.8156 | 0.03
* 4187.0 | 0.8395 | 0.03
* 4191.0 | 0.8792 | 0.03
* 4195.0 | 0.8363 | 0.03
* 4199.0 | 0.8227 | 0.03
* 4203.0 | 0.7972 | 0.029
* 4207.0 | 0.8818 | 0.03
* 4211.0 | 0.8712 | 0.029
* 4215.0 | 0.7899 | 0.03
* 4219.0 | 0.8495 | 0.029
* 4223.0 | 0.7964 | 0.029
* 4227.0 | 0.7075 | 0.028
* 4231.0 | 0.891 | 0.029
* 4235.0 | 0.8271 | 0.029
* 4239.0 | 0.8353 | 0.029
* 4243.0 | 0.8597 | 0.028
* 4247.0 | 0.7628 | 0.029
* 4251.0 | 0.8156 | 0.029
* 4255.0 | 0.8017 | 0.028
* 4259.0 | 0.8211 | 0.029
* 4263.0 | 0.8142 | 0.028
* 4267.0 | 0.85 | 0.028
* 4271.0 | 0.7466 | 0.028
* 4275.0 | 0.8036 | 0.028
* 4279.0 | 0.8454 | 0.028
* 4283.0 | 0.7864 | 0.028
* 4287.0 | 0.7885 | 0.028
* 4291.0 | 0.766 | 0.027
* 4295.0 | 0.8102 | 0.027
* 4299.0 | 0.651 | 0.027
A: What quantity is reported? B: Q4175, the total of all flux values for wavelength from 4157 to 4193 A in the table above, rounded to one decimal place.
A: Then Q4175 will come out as 7.7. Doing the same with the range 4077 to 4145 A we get 14.1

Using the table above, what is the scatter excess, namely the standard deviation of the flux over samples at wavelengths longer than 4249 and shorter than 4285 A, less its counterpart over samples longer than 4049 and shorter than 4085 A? -0.002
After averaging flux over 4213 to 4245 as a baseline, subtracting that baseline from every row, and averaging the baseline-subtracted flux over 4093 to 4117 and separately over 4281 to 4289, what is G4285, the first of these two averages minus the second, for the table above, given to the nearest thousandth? -0.021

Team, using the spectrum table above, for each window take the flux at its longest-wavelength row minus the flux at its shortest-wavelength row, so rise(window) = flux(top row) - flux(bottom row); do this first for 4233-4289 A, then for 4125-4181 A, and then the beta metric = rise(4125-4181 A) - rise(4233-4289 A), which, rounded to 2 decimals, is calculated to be 0.05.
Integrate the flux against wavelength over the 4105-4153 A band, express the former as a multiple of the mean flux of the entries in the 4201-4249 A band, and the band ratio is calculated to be 50.1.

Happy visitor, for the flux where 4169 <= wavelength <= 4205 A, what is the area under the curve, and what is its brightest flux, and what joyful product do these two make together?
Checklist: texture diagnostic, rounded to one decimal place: 26.5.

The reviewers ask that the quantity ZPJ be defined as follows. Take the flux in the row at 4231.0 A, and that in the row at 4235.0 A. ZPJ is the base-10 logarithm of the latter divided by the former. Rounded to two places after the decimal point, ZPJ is -0.03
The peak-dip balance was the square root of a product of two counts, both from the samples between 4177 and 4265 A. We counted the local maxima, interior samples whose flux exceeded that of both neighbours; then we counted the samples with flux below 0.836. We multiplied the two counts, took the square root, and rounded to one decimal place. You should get 9.5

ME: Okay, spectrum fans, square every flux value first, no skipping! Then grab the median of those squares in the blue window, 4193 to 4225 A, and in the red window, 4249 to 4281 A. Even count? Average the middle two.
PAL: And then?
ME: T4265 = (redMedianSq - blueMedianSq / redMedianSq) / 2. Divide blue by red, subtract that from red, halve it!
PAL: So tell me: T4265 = -0.186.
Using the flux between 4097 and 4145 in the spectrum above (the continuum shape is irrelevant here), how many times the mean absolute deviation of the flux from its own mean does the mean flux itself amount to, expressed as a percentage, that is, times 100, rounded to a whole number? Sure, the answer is 1595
